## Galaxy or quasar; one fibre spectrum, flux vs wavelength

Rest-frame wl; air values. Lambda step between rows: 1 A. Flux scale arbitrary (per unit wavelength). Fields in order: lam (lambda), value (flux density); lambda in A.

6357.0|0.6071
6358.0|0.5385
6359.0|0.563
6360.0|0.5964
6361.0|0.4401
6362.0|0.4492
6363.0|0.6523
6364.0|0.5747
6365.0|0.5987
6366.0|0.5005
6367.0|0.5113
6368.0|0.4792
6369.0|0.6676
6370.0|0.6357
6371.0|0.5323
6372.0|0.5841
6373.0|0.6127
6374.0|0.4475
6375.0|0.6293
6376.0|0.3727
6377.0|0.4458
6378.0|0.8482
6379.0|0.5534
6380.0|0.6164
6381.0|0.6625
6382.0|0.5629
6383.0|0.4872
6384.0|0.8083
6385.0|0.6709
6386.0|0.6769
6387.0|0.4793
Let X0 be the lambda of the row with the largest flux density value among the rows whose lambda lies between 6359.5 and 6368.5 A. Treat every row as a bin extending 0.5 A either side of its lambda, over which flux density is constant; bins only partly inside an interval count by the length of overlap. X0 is 6363.0 A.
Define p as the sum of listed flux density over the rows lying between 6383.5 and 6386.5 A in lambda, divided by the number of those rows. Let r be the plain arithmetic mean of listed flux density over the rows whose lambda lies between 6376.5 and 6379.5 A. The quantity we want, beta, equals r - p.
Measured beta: -0.10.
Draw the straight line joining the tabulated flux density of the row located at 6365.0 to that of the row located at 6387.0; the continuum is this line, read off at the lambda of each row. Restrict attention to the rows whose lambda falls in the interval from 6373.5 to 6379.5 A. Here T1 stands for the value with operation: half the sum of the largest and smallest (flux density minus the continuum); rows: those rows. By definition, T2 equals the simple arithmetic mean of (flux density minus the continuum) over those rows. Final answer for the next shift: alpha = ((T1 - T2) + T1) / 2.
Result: 0.07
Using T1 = 0.08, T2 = 0.01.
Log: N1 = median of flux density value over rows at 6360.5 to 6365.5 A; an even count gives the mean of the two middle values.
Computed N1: 0.57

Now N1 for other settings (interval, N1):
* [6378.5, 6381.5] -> 0.62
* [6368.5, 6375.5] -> 0.61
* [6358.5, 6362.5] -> 0.51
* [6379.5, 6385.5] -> 0.64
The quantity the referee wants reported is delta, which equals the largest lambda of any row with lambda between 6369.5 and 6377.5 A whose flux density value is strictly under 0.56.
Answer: 6377.0 A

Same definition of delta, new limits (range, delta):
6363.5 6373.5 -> 6371.0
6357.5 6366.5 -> 6366.0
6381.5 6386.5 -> 6383.0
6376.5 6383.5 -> 6383.0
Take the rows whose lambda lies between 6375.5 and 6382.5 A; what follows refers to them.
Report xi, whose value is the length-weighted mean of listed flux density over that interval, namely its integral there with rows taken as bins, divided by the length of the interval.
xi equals 0.58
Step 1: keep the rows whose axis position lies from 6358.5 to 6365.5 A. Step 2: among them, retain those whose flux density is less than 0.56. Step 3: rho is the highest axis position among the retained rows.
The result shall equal 6362.0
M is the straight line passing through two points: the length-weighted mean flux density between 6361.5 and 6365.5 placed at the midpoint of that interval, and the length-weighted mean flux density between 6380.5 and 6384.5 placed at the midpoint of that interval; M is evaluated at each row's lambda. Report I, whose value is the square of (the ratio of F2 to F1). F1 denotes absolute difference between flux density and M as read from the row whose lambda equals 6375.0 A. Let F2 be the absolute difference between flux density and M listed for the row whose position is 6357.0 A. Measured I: 6.5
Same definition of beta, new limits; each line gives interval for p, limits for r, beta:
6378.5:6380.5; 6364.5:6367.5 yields -0.05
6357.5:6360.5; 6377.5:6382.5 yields 0.08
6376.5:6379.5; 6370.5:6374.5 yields -0.07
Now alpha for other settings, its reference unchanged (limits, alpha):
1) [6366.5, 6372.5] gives 0.00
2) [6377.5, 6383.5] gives 0.10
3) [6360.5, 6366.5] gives -0.03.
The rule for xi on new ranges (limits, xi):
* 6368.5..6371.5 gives 0.61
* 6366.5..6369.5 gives 0.55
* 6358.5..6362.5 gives 0.51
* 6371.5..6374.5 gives 0.55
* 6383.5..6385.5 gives 0.74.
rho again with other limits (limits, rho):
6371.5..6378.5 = 6377.0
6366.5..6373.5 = 6371.0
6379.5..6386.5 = 6383.0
